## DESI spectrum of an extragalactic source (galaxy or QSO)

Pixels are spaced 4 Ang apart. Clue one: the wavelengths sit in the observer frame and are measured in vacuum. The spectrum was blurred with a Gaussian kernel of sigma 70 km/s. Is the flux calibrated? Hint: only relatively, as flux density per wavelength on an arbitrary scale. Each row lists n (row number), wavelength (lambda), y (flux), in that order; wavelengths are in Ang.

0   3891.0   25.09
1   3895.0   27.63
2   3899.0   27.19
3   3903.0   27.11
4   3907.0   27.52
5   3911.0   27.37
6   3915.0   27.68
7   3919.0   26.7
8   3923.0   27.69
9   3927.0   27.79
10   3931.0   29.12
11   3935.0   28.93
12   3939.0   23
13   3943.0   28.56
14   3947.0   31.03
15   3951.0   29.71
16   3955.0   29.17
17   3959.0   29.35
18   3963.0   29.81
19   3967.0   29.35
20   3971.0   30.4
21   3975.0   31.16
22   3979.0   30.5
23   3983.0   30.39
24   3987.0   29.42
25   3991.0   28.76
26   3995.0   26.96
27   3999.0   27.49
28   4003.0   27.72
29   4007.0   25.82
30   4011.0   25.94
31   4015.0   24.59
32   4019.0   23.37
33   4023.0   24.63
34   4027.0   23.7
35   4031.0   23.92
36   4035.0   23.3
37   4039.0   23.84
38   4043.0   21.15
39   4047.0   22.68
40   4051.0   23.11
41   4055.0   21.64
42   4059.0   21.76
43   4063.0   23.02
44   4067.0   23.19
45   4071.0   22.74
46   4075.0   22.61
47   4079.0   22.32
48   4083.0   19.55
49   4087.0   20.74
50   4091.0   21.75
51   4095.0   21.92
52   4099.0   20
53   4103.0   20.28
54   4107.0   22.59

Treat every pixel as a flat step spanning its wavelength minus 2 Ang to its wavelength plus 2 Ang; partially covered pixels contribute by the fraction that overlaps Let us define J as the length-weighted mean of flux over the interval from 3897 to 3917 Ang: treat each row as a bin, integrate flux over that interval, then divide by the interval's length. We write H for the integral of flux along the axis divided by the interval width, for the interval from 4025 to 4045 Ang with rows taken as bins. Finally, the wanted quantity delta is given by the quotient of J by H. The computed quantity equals 1.18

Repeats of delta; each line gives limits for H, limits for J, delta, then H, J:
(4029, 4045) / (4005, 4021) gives 1.08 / 23.1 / 25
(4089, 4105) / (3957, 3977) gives 1.43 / 21.0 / 30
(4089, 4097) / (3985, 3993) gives 1.33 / 21.8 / 29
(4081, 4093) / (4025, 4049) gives 1.12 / 20.7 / 23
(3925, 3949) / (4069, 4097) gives 0.77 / 28.1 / 22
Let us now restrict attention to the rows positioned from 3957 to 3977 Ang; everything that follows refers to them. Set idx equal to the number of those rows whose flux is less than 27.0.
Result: 0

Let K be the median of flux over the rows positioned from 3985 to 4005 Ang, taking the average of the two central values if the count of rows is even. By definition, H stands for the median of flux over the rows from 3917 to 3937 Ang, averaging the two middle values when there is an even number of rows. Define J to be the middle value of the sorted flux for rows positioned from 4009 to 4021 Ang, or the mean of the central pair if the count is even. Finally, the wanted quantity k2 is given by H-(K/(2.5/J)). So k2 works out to -245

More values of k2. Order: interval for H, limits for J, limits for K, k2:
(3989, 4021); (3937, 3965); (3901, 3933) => -298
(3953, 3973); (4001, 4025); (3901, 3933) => -249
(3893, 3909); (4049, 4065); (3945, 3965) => -239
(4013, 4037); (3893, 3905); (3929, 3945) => -289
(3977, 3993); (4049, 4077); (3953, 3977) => -239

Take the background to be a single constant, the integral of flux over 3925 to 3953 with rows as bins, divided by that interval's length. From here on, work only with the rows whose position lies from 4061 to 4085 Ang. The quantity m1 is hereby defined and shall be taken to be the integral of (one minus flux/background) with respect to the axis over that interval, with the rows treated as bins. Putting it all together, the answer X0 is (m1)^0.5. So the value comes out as 2.3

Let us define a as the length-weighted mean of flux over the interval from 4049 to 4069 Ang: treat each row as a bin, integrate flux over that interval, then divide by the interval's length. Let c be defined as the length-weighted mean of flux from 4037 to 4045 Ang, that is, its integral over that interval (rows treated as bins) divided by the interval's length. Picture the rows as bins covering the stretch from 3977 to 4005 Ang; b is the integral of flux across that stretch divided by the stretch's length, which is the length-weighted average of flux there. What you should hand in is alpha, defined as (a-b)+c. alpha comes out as 16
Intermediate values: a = 23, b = 28.7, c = 22.5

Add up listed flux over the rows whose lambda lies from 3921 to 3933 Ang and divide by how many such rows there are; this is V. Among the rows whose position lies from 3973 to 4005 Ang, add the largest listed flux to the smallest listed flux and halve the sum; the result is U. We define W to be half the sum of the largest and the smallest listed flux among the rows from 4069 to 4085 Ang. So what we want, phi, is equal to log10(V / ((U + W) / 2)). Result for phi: 0.051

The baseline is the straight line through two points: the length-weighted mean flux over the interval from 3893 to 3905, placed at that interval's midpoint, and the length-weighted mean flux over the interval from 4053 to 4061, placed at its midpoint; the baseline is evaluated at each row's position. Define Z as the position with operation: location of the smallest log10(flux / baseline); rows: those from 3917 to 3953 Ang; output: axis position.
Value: 3939.0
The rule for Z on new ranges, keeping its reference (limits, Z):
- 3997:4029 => 4019.0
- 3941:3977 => 3943.0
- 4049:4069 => 4055.0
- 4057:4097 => 4083.0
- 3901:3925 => 3903.0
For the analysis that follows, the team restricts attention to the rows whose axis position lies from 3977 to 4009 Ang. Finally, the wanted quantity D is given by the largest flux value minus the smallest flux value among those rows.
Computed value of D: 4.7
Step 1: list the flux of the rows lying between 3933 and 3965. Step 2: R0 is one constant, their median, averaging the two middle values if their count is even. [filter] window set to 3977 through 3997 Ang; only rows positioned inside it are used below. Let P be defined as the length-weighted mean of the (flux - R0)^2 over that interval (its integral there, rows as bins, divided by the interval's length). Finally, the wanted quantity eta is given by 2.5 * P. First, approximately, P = 2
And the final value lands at 4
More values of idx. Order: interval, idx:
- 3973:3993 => 0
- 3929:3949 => 1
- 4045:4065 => 5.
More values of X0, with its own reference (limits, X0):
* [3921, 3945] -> 0.8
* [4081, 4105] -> 2.5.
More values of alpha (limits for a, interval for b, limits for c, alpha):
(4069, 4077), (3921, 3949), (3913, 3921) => 22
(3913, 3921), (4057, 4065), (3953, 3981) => 35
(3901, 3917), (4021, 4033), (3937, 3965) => 32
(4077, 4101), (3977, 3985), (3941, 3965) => 20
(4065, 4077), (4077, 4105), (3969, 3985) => 33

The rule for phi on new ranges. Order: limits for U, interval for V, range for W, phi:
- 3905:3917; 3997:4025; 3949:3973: -0.048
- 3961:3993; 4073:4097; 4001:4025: -0.111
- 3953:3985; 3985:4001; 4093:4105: 0.042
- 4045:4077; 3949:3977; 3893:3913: 0.079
